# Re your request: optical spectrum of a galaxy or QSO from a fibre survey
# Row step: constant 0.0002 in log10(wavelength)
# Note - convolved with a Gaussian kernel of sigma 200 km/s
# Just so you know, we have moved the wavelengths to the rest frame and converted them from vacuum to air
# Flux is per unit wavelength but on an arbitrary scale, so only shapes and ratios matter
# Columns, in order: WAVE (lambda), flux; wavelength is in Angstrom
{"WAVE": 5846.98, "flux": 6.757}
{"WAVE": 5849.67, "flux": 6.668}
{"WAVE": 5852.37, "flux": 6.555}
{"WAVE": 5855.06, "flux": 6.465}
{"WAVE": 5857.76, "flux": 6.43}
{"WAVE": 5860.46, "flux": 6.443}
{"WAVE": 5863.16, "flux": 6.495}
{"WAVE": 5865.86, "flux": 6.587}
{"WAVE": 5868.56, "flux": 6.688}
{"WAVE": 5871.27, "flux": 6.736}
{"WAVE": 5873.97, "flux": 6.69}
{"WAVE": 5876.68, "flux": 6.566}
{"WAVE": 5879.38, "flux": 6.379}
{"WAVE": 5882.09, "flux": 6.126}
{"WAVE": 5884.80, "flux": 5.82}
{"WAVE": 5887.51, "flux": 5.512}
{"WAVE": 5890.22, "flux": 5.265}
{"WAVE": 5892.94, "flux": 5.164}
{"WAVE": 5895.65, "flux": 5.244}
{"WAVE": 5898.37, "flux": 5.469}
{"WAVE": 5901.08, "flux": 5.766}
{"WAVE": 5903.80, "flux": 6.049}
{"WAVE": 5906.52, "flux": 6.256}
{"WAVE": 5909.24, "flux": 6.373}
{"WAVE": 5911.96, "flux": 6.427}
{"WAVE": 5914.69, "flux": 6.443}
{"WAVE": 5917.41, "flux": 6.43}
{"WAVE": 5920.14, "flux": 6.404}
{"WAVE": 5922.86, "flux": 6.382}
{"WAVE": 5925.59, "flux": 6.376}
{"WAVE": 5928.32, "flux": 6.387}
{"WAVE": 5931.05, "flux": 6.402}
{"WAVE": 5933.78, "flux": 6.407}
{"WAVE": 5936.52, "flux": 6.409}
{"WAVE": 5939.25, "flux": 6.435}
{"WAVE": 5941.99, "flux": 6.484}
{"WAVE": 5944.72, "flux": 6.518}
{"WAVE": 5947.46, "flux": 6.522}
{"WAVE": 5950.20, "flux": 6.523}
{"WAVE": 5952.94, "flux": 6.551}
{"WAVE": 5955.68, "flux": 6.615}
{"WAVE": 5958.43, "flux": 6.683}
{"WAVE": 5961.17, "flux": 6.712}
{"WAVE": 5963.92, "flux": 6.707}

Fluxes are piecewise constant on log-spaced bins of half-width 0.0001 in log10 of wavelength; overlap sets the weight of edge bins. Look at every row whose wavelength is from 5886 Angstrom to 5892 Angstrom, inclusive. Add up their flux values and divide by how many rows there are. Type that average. 5.4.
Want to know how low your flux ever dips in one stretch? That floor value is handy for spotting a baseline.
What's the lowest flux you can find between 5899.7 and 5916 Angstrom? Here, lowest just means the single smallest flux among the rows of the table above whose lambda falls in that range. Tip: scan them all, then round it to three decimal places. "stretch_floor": 5.766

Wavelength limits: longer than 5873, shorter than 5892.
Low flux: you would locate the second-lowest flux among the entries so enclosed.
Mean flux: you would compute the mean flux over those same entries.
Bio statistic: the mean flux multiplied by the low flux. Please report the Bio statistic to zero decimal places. 33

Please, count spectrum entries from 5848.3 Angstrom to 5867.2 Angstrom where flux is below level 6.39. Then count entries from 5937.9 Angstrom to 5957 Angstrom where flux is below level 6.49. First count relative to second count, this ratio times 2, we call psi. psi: 0.0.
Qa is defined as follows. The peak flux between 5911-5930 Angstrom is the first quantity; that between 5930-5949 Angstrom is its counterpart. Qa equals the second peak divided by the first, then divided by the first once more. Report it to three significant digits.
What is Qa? 0.157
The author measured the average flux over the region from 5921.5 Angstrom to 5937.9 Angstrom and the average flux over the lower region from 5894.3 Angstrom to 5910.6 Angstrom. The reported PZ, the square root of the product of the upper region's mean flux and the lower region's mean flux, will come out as 6.1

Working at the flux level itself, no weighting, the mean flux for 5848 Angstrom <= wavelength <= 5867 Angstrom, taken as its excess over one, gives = 5.52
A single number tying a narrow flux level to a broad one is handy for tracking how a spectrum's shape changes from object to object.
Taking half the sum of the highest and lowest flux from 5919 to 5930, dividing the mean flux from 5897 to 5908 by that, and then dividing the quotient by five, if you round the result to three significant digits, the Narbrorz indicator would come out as 0.184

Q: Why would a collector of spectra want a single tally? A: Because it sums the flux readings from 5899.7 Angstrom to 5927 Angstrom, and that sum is 62.9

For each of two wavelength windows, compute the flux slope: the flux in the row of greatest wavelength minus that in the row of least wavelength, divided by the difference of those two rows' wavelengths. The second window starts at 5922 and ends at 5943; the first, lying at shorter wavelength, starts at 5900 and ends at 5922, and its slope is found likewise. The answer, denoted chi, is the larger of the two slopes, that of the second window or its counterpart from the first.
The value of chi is 0.033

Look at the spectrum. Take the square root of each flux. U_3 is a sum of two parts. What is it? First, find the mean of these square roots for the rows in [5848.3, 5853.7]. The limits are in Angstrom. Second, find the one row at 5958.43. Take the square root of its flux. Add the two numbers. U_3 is 5.156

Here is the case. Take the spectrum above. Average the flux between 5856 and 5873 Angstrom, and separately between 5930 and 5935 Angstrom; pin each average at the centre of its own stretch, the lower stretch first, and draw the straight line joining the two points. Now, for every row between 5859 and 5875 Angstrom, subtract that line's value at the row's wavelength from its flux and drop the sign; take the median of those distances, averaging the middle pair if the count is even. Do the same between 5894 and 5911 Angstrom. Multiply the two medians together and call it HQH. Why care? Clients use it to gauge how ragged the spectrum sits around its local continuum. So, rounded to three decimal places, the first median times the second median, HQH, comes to 0.075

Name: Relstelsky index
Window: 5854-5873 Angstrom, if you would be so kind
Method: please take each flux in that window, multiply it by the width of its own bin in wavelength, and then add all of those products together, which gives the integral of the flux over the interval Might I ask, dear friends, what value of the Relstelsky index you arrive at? 124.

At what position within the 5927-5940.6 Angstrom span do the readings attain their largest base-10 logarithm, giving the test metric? 5939.25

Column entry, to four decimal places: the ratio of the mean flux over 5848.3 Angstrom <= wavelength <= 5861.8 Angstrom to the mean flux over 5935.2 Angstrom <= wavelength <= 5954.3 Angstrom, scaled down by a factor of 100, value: 0.0100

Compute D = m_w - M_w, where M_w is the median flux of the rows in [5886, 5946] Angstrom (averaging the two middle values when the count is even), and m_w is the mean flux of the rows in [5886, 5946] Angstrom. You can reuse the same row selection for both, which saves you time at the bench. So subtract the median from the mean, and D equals -0.27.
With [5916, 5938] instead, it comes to 0.00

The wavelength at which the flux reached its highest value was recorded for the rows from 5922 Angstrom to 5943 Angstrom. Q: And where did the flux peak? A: 5941.99 Angstrom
